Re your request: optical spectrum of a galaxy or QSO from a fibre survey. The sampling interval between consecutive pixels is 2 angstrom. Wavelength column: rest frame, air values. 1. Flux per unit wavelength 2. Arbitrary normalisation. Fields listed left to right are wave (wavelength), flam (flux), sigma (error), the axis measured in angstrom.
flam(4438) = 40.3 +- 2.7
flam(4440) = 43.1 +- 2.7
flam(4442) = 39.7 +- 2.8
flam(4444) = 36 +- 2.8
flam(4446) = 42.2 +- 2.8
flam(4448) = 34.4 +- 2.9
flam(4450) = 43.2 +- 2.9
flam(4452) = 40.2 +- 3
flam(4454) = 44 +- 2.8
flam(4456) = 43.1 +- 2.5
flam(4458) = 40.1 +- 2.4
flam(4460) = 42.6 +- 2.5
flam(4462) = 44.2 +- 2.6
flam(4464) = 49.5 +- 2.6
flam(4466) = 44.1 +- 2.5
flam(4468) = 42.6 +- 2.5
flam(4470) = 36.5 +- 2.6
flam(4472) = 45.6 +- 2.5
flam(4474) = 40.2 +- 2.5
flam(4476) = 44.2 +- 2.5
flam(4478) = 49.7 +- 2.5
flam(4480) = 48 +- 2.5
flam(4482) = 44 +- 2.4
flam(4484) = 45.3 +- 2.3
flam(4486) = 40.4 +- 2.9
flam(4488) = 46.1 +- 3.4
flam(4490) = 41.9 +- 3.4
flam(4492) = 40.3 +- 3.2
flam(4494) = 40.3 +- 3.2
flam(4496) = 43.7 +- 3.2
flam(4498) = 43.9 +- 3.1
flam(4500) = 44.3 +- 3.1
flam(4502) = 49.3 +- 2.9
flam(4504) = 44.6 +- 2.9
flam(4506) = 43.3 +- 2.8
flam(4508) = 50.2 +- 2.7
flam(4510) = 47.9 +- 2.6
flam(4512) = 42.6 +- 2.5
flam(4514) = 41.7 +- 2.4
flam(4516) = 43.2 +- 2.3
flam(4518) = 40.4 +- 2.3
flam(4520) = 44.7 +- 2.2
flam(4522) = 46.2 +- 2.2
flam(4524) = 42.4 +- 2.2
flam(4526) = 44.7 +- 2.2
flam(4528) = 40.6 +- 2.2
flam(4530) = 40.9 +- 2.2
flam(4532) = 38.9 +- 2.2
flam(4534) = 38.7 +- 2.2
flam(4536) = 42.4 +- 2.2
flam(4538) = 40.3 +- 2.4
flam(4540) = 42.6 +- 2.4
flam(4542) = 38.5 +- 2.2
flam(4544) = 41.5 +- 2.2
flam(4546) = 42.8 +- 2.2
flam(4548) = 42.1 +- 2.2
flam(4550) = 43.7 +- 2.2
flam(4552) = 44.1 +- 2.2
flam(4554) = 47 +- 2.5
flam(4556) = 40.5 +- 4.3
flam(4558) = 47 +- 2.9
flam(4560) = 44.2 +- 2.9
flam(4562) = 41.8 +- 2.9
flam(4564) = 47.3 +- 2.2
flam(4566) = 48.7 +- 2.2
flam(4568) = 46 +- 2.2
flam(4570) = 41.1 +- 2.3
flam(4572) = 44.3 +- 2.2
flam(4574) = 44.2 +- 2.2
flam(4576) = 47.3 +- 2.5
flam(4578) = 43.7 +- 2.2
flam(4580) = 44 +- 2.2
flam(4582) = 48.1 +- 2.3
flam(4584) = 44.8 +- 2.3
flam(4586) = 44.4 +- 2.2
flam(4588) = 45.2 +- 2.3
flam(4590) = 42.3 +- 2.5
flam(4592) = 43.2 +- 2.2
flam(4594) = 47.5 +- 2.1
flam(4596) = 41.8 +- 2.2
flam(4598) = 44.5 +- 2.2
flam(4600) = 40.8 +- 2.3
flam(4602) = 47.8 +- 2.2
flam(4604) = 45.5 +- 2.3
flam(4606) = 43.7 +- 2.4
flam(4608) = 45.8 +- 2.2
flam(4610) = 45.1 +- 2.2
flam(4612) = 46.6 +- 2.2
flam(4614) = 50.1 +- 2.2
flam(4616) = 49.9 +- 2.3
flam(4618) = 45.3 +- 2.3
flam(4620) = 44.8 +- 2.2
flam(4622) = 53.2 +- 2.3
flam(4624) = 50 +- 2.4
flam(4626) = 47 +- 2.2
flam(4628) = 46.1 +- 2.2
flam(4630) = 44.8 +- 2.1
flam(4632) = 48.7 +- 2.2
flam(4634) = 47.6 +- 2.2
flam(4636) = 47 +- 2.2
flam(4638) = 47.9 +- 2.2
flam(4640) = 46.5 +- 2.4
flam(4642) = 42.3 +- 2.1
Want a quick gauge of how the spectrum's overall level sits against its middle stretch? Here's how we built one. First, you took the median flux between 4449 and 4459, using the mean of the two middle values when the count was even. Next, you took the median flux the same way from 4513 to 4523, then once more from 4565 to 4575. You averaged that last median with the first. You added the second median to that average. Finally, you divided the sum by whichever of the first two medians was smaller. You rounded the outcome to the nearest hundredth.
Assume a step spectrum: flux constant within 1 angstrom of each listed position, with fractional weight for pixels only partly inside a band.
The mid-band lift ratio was 2.02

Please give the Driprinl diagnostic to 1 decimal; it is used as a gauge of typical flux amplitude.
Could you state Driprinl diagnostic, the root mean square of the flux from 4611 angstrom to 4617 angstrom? 48.9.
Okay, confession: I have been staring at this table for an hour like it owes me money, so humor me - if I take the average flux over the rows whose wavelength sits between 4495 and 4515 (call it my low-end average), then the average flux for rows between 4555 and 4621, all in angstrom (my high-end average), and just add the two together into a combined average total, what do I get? 90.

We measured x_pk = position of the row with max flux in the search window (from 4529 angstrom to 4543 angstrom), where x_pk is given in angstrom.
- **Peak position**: 4540 angstrom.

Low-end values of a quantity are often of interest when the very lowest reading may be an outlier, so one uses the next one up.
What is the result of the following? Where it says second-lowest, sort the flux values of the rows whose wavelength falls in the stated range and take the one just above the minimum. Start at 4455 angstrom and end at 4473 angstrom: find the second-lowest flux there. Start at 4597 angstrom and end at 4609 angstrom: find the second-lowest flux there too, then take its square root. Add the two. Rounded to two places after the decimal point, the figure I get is 46.71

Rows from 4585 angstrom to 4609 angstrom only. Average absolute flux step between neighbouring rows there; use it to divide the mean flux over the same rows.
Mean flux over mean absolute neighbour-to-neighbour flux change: 14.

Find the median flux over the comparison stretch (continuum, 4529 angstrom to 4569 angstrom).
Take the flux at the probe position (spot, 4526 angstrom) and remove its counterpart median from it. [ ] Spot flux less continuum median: 2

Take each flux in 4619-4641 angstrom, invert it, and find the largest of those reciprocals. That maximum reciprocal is 0.0223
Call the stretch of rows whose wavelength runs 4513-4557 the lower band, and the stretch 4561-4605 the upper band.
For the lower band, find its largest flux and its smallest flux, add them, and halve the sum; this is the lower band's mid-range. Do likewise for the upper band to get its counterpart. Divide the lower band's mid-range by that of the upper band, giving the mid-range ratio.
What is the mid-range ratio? 0.96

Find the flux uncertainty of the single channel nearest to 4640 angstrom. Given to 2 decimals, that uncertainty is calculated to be 2.40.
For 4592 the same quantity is 2.20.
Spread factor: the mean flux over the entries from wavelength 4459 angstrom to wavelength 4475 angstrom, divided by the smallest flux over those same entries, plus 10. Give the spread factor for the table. 11.2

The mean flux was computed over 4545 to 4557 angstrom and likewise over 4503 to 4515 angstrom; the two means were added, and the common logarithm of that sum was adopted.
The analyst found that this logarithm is 1.95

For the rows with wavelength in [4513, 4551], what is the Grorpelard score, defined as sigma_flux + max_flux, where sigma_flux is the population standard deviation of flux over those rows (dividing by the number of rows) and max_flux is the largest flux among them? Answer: 48.2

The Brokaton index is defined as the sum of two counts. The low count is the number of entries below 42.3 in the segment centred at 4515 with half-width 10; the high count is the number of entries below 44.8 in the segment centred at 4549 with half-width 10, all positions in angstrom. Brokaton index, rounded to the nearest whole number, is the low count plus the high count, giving 10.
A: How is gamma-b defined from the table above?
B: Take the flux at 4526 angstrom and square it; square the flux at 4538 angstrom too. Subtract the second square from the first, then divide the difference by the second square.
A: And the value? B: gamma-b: 0.23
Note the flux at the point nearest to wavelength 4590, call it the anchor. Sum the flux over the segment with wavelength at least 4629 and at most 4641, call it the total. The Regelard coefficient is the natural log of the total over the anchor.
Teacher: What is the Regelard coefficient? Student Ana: 1.90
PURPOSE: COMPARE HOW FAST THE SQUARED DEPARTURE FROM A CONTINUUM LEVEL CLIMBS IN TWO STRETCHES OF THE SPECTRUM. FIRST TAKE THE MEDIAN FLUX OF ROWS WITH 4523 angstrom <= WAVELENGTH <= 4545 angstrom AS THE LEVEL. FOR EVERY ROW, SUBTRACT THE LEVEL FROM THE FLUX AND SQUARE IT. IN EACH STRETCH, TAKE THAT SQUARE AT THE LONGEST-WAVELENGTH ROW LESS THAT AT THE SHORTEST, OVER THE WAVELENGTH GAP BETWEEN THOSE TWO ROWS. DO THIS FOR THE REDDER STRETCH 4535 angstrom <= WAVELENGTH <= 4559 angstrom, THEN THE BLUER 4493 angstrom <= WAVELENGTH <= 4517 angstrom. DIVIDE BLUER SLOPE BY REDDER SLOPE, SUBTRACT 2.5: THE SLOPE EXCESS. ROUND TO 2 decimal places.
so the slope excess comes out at -2.36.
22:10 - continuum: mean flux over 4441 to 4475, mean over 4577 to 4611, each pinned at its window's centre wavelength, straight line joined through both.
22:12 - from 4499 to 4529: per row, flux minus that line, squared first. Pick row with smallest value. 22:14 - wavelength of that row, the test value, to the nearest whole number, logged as 4512 angstrom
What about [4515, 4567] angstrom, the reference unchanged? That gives 4550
